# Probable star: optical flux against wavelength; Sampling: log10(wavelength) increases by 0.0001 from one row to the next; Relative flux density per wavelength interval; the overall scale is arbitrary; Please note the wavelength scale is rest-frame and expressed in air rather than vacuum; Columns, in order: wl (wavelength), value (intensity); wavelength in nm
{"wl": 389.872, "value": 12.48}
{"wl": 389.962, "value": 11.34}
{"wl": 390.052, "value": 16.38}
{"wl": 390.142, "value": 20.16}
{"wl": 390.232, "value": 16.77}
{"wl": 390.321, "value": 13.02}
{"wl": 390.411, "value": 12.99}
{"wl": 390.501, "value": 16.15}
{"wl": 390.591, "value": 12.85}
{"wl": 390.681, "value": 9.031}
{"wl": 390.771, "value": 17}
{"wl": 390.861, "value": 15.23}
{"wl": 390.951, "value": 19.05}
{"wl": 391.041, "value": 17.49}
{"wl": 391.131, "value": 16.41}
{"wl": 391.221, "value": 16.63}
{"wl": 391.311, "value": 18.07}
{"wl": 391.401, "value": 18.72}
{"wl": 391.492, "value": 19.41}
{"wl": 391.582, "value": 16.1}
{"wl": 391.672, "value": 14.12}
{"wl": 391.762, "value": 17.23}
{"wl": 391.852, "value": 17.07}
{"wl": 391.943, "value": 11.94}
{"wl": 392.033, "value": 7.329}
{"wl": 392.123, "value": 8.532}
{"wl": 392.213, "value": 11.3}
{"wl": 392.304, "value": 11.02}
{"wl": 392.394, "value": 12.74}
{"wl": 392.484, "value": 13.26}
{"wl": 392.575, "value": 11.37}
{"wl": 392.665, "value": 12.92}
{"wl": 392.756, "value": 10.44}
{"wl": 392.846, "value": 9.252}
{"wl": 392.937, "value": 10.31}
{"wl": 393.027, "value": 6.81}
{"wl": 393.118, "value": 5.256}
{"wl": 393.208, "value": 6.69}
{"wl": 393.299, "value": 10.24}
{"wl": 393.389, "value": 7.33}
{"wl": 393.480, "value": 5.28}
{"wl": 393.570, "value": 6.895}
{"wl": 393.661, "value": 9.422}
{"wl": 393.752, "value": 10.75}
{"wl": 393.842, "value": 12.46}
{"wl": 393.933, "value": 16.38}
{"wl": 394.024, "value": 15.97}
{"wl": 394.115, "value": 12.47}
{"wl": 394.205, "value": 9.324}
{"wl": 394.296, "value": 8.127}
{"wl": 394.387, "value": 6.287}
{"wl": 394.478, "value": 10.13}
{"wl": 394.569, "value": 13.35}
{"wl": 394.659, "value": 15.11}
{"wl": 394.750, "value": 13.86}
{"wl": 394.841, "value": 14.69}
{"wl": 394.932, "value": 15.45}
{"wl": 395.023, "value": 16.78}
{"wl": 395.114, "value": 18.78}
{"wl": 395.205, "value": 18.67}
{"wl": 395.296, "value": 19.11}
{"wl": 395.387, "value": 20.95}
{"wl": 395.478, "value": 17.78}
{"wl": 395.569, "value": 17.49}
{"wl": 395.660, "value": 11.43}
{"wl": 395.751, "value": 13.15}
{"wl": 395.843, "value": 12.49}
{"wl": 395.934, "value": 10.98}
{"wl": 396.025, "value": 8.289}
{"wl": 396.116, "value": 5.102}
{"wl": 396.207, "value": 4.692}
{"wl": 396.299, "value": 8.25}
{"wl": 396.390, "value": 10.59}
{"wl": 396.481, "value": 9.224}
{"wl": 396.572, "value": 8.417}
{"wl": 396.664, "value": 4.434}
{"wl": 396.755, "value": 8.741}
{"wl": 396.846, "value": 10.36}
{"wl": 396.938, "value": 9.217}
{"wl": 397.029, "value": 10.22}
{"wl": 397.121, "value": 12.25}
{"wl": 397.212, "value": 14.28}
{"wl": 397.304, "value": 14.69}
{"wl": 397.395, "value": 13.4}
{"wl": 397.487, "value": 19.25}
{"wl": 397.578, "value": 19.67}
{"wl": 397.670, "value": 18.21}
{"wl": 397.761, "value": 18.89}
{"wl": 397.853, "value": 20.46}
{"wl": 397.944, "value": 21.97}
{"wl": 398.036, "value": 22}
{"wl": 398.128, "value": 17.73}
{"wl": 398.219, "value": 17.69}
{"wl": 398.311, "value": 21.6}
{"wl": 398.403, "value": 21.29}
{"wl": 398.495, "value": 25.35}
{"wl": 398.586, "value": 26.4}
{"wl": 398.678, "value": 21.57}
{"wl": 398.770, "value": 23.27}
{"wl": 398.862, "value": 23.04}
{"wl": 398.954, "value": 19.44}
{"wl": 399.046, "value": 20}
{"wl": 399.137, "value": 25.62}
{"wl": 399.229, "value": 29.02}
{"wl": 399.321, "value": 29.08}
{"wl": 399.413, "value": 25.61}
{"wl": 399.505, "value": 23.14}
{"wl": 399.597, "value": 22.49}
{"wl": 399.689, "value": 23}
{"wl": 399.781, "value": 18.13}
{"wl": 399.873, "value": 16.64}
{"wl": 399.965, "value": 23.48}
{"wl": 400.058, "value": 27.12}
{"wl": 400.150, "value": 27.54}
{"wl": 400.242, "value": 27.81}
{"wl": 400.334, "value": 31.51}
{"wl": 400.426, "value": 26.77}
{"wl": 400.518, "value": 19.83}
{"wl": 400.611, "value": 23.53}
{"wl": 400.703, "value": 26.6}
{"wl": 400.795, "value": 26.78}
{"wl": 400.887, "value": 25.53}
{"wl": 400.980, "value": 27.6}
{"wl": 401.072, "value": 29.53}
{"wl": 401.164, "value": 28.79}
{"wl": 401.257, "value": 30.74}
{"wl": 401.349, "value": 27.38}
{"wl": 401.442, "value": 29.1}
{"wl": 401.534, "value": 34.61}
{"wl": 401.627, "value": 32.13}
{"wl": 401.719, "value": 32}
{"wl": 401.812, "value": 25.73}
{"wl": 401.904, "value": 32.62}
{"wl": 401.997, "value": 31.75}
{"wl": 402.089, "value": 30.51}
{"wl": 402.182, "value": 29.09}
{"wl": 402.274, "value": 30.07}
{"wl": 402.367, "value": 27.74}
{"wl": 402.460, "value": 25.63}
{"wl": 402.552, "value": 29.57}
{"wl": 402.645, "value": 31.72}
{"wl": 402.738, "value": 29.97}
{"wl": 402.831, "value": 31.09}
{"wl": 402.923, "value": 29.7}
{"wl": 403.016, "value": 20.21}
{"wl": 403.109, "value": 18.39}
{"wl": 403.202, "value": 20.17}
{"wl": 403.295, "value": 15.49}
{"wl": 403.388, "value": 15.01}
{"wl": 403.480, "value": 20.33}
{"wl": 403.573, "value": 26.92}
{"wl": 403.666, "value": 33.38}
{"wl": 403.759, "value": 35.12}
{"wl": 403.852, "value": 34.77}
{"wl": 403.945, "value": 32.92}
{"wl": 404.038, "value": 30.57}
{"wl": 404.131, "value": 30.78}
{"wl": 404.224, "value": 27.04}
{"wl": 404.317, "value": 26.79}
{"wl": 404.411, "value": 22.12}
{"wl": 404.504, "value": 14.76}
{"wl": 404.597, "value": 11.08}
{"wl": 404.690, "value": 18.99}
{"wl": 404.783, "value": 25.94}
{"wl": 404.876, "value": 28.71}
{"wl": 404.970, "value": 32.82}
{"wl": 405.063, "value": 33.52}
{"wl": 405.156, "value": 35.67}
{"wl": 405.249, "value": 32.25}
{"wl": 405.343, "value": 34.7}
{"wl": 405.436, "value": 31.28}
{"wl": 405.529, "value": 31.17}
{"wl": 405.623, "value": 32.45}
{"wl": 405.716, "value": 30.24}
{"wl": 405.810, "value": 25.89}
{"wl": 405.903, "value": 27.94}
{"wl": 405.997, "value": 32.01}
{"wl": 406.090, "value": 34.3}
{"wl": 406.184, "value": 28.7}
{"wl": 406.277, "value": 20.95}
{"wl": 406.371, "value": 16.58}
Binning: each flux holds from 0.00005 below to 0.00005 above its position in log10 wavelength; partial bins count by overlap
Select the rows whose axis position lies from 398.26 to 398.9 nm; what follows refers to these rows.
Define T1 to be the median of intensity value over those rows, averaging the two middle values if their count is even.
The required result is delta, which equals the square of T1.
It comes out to 531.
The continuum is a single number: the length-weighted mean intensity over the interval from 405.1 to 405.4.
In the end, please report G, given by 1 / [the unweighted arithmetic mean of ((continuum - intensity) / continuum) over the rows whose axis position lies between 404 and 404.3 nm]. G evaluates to 7.3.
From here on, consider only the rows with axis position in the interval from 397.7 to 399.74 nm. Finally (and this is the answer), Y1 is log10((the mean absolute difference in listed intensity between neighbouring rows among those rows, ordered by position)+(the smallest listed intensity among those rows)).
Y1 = 1.30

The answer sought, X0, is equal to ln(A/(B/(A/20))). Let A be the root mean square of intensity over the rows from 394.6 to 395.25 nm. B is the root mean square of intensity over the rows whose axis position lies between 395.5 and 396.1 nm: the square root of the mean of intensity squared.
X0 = 0.1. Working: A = 16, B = 13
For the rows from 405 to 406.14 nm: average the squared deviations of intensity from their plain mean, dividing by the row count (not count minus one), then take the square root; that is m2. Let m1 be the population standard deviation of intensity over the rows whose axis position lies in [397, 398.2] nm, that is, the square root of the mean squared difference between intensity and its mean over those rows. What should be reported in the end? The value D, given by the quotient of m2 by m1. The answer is 0.7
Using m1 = 3.7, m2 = 2.7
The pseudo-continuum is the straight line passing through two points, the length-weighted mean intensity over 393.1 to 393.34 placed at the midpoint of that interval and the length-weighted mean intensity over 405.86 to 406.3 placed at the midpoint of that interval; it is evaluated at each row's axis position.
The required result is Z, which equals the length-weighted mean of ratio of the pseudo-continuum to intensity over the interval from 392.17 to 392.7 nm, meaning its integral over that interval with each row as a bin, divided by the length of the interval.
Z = 0.5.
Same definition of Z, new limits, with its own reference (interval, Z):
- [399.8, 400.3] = 0.8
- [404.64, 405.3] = 1.0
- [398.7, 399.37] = 0.7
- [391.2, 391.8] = 0.3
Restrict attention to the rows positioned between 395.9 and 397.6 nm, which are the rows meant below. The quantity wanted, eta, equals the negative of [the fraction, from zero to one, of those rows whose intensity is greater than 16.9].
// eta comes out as -0.105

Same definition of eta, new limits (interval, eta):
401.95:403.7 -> -0.895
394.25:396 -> -0.316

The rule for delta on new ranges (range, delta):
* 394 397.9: 173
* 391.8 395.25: 125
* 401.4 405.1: 861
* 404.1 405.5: 824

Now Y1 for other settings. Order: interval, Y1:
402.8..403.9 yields 1.27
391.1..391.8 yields 1.20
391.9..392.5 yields 0.96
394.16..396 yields 0.91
